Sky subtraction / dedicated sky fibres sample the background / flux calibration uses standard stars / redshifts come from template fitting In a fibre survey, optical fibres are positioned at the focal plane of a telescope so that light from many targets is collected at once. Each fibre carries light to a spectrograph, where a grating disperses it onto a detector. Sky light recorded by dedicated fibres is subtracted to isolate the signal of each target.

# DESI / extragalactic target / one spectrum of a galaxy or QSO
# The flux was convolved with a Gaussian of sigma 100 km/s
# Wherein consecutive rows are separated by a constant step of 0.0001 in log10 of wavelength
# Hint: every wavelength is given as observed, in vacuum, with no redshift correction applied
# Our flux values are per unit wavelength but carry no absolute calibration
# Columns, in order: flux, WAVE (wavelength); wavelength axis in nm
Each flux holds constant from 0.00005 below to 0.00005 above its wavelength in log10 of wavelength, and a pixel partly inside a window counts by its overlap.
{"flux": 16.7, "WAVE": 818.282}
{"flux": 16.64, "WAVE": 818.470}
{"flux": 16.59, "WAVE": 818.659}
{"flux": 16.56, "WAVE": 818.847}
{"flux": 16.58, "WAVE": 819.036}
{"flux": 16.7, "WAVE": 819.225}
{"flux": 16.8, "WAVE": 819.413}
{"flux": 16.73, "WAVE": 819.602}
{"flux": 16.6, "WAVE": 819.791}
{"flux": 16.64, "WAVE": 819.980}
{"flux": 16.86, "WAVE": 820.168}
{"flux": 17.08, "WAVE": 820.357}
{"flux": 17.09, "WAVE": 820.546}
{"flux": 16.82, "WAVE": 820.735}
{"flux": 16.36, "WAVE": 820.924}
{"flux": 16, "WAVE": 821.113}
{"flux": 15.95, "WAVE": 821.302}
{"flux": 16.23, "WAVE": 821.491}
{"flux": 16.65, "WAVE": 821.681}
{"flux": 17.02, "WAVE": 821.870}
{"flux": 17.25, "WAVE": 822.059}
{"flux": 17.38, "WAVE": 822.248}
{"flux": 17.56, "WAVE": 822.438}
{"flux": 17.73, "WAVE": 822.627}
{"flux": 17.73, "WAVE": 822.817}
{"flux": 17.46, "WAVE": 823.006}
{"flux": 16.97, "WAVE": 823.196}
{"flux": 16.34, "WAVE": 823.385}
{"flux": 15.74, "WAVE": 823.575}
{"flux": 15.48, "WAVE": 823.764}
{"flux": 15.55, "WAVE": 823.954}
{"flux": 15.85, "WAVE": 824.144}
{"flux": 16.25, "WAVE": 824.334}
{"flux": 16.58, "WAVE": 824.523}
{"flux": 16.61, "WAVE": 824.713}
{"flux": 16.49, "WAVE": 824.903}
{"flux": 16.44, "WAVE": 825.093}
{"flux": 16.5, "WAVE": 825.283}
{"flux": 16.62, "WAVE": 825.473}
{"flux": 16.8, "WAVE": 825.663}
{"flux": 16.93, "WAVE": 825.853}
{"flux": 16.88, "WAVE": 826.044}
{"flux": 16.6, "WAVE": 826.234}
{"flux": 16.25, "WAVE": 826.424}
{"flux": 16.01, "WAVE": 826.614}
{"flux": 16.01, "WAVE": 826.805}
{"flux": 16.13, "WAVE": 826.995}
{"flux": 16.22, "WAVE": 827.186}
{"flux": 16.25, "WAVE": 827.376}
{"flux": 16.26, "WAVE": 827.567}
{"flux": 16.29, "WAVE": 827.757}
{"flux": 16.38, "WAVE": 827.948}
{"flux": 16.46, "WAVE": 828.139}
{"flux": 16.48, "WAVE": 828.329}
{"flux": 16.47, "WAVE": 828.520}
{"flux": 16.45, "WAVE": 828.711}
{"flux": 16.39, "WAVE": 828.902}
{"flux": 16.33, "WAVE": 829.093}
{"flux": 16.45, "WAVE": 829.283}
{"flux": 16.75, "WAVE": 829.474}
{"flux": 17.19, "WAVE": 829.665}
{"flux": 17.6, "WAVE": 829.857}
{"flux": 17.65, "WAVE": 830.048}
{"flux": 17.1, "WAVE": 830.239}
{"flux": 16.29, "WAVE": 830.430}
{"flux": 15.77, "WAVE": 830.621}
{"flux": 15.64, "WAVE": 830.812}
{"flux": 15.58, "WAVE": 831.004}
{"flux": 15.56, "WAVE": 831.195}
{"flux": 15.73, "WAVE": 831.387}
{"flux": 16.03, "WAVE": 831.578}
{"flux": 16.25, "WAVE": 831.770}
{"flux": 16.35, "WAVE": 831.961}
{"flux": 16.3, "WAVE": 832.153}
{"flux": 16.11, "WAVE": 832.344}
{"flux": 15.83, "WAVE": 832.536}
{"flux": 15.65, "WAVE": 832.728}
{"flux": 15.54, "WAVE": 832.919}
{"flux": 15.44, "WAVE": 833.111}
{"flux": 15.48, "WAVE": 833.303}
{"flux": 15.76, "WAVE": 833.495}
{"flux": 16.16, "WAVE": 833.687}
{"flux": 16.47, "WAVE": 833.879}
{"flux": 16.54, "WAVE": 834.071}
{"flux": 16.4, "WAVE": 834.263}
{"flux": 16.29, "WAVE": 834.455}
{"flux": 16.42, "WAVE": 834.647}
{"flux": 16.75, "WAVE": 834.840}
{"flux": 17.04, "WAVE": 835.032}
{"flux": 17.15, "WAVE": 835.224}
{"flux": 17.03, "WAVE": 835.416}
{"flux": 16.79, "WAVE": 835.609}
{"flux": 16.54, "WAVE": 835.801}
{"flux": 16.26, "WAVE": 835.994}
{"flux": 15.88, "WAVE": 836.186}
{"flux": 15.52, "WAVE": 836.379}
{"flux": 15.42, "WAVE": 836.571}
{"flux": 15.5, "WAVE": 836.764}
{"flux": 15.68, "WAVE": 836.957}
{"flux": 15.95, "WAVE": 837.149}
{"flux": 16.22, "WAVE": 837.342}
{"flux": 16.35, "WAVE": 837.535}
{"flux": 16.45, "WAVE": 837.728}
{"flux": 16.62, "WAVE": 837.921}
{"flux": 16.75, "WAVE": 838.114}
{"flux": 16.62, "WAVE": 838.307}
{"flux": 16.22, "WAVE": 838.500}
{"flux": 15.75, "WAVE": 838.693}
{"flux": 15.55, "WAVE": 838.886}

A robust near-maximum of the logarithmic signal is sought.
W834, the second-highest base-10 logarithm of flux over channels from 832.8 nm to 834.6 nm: 1.22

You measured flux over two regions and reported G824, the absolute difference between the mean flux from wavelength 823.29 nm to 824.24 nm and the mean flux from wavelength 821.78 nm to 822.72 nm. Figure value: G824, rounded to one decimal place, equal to 1.6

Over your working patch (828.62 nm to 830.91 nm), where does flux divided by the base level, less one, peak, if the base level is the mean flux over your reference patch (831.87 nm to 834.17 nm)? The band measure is 830.048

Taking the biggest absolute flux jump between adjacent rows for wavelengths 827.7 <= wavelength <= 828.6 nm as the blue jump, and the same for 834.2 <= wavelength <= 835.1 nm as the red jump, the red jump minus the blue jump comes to 0.24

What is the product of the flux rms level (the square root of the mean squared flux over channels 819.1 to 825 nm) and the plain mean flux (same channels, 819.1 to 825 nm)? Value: 278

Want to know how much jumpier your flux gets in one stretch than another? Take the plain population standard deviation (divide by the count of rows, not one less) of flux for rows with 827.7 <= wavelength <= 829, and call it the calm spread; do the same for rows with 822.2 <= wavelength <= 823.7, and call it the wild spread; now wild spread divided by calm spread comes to 10.7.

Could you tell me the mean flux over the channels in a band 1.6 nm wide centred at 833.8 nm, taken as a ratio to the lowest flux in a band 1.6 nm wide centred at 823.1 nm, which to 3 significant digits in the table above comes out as 1.04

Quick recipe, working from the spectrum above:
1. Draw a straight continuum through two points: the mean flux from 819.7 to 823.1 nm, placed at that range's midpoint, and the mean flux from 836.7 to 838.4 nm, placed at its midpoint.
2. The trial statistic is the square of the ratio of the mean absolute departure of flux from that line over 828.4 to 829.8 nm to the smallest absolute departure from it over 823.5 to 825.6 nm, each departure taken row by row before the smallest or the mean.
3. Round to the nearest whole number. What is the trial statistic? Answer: 4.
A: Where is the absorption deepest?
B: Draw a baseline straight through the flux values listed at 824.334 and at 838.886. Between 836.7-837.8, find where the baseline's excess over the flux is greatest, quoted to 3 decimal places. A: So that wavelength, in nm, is 836.764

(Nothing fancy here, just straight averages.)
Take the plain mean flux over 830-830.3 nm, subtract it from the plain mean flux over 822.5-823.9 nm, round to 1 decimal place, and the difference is -0.6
